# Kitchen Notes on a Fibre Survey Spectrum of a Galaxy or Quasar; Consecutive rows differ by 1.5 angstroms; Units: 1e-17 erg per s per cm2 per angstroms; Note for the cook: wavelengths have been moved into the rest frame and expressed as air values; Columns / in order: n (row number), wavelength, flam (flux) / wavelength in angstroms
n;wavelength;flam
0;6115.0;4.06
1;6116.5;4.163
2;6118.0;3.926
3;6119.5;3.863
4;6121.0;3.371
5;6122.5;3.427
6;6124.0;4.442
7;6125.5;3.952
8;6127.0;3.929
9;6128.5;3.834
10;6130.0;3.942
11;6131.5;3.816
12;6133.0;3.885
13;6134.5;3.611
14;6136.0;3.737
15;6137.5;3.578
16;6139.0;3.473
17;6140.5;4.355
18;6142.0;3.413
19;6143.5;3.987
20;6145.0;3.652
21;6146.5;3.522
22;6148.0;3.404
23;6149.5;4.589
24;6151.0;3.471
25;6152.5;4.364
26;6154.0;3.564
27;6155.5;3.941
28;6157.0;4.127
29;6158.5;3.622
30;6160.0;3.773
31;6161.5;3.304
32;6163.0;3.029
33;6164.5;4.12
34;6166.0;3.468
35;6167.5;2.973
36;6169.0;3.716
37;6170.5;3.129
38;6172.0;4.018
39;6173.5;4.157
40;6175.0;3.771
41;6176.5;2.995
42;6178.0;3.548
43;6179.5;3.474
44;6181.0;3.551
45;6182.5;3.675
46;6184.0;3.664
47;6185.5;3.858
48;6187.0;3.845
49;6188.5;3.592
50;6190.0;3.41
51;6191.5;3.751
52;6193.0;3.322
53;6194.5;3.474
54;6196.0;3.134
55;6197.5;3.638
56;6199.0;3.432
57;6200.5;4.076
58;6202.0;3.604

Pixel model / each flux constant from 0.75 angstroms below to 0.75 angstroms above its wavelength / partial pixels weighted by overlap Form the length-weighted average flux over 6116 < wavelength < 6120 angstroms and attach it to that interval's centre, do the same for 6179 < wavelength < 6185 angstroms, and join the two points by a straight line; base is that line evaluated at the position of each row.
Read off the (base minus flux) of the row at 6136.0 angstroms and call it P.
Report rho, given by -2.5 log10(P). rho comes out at 2.1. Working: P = 0.14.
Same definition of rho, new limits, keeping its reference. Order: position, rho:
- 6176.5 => 0.5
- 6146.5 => 1.3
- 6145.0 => 1.9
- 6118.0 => 3.2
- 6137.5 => 1.3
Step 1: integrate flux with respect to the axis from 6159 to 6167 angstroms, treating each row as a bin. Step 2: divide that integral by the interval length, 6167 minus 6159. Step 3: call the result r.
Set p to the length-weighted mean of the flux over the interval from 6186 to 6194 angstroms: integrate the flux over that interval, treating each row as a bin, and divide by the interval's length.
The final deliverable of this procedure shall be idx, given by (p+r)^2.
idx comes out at 51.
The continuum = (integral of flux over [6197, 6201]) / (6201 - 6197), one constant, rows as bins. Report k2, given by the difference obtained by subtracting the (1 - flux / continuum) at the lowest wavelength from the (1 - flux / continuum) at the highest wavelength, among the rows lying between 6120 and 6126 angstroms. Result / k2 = -0.16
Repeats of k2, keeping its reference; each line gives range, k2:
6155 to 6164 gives 0.25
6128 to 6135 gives 0.06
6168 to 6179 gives 0.05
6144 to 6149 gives 0.07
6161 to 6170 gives -0.11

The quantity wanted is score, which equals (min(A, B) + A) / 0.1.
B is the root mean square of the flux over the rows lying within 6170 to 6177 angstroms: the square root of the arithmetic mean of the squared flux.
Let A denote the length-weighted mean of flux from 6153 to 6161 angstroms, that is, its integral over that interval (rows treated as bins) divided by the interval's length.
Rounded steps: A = 3.81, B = 3.64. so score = 74.5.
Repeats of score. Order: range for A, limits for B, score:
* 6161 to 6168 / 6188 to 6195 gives 67.9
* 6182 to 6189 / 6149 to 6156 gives 74.7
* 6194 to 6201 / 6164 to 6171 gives 70.4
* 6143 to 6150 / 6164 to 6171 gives 73.0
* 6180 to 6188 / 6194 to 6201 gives 72.7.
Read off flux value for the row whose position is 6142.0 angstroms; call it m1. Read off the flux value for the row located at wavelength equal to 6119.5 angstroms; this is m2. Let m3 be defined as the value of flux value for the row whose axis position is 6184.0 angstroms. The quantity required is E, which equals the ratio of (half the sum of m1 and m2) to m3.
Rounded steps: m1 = 3.413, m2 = 3.863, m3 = 3.664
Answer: 0.99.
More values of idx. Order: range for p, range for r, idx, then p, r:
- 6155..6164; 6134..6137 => 53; 3.6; 3.67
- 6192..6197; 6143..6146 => 51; 3.3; 3.78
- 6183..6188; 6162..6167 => 53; 3.8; 3.50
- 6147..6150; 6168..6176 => 58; 3.9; 3.71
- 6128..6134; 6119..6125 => 58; 3.9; 3.78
